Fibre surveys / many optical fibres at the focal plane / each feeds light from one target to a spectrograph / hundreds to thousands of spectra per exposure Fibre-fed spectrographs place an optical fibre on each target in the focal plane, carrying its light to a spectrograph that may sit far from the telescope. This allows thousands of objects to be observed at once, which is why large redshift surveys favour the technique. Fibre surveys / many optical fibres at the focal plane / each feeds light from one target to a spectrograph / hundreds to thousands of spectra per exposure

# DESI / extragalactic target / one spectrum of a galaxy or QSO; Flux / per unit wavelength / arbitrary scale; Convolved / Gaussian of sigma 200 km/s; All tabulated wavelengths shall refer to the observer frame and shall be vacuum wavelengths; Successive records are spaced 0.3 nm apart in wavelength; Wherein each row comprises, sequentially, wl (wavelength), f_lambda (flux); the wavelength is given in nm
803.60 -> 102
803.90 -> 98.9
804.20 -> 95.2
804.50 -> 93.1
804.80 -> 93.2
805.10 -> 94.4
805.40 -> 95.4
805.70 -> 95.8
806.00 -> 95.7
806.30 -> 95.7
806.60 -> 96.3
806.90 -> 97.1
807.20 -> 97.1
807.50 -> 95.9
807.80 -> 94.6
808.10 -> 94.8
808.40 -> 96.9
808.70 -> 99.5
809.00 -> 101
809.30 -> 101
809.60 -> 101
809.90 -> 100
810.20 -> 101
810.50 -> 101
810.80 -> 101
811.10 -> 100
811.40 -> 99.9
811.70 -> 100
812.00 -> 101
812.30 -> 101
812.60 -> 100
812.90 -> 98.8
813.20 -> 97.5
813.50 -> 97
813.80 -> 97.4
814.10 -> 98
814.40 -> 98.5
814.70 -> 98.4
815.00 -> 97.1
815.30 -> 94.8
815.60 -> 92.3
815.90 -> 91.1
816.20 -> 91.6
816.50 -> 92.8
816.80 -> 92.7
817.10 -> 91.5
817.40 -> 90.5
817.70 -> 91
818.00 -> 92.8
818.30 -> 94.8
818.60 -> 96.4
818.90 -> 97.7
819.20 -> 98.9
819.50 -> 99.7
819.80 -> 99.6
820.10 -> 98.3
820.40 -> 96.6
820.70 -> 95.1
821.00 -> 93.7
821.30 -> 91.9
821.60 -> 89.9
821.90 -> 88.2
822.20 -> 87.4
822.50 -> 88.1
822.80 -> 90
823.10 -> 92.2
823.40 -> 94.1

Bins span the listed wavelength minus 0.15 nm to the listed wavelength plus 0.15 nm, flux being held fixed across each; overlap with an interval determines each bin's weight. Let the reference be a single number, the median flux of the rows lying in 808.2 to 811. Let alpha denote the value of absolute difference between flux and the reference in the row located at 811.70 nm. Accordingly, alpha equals 1.0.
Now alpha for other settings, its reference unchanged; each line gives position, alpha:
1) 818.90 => 3.3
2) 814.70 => 2.6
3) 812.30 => 0.0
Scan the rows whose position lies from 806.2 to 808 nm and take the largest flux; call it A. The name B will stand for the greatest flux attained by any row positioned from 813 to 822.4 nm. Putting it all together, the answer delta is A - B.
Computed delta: -3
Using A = 97.1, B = 99.7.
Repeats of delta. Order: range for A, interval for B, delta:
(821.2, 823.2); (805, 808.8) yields -7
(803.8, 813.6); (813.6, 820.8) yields 1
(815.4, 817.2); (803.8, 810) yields -8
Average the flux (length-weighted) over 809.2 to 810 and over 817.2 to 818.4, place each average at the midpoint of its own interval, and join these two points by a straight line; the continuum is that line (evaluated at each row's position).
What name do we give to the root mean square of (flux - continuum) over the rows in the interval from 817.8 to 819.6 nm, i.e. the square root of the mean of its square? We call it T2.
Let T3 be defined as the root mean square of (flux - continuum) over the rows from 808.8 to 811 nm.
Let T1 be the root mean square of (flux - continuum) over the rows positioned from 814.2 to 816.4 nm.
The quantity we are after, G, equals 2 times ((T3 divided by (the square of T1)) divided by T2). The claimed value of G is 0.05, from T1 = 2.4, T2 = 6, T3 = 1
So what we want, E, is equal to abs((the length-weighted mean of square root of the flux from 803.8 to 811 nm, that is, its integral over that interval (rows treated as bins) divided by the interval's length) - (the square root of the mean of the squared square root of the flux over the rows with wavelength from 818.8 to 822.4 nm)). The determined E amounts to 0.13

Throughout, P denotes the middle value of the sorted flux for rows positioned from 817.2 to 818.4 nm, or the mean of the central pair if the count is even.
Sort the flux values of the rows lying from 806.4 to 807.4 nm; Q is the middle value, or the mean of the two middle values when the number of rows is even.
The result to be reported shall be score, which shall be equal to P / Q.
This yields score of 0.95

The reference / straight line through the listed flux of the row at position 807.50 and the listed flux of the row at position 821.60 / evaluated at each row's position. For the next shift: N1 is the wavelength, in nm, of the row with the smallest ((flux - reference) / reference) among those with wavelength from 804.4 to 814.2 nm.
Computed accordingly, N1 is 804.50 nm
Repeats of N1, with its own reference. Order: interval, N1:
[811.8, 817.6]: 815.90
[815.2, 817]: 815.90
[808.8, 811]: 809.90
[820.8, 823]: 822.20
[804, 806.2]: 804.50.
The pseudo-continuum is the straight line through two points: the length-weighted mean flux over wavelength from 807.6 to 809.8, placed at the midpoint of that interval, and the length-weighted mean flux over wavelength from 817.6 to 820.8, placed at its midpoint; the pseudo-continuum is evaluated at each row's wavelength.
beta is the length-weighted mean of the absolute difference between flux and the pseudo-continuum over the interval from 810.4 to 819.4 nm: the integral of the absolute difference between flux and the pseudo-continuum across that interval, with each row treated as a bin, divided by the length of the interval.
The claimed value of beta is 2.7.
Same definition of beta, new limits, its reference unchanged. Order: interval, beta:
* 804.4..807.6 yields 3.4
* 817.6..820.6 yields 2.3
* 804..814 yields 2.6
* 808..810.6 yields 2.4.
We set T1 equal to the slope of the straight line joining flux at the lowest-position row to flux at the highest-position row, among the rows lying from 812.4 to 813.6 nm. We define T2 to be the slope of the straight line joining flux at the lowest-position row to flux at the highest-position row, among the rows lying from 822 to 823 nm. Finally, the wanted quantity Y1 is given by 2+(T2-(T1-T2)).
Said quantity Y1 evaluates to 14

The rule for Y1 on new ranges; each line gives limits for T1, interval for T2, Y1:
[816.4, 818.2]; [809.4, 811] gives 2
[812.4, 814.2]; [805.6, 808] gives 2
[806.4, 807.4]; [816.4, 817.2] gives -4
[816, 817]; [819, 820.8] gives -5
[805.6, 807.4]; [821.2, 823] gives -1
